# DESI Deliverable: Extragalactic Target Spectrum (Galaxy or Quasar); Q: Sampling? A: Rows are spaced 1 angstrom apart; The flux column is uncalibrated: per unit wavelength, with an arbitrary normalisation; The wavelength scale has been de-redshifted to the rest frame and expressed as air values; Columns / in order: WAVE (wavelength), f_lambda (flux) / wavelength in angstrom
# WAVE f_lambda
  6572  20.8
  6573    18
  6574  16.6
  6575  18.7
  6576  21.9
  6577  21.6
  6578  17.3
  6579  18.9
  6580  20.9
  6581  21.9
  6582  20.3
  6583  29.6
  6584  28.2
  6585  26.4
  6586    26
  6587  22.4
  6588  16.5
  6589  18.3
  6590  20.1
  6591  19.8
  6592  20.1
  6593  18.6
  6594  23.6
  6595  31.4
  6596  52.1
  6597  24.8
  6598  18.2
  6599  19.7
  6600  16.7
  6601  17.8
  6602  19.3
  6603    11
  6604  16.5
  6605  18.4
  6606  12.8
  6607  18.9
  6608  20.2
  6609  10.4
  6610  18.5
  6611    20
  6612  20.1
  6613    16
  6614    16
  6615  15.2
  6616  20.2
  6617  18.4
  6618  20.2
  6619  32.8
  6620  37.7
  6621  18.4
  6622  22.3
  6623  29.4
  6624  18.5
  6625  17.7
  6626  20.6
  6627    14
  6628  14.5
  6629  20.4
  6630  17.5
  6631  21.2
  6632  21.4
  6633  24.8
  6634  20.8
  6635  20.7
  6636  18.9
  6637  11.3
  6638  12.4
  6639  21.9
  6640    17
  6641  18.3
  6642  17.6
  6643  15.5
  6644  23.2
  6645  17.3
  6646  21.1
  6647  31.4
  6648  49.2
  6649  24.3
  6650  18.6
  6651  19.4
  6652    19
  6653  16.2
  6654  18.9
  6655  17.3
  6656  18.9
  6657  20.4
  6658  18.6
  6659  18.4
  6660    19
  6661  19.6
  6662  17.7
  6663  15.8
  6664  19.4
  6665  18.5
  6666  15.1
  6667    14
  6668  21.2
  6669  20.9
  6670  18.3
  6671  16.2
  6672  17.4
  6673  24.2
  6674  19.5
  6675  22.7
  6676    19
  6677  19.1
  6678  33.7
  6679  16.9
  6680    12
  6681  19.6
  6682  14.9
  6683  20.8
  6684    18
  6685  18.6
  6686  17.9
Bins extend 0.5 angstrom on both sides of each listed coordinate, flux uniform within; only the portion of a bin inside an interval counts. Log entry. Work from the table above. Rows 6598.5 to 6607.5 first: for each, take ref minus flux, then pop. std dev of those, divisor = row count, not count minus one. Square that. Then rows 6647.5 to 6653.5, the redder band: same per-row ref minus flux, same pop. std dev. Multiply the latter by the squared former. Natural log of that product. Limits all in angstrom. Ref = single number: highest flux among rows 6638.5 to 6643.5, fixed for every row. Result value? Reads 4.5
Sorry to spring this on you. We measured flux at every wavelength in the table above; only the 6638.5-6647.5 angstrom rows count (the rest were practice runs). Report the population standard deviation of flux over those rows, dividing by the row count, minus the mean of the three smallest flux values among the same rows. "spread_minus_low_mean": -12.0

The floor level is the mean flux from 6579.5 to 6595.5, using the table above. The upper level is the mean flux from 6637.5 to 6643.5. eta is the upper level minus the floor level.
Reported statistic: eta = -5.6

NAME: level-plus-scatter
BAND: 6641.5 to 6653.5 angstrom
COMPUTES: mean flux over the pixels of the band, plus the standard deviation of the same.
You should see 32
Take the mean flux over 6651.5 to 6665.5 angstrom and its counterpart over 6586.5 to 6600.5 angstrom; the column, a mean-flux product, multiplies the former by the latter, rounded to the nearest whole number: 424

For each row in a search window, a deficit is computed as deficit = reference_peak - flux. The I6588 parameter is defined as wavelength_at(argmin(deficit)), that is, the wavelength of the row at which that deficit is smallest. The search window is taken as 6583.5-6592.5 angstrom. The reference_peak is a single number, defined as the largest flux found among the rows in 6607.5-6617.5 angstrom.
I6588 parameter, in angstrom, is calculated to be 6584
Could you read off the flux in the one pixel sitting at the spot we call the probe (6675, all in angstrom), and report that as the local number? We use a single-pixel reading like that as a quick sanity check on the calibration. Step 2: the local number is 22.7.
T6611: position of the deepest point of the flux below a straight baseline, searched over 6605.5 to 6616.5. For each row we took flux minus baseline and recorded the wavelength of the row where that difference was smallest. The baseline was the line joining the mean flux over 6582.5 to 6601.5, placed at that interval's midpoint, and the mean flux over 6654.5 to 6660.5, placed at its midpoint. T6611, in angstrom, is 6609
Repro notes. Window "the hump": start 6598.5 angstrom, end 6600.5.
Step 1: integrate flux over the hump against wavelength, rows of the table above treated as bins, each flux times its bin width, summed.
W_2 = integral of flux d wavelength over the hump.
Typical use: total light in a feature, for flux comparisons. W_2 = 36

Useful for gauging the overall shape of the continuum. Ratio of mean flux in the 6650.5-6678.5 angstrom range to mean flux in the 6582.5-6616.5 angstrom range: 0.93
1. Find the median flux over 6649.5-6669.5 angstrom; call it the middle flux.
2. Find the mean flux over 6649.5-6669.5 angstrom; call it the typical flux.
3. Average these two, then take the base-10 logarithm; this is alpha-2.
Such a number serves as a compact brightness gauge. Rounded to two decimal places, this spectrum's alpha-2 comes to 1.27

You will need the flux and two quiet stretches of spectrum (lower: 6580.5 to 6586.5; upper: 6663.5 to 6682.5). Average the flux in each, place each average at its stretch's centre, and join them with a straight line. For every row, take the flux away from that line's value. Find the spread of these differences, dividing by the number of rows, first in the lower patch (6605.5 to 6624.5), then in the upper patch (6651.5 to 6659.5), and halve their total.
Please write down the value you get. 3.9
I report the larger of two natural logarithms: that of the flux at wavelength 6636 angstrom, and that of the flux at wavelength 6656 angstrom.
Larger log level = 2.94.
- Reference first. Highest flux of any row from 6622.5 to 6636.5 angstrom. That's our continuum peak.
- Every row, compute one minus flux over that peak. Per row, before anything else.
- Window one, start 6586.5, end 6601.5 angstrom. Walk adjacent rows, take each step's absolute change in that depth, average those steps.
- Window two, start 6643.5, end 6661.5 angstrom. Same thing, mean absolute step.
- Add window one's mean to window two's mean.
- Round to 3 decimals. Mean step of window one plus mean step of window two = 0.372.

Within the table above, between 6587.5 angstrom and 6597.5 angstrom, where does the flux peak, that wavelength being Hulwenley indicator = 6596 angstrom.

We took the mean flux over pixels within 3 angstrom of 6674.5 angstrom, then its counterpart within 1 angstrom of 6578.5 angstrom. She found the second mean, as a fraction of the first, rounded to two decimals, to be 0.89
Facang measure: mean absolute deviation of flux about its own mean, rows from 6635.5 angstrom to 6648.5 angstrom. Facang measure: 6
